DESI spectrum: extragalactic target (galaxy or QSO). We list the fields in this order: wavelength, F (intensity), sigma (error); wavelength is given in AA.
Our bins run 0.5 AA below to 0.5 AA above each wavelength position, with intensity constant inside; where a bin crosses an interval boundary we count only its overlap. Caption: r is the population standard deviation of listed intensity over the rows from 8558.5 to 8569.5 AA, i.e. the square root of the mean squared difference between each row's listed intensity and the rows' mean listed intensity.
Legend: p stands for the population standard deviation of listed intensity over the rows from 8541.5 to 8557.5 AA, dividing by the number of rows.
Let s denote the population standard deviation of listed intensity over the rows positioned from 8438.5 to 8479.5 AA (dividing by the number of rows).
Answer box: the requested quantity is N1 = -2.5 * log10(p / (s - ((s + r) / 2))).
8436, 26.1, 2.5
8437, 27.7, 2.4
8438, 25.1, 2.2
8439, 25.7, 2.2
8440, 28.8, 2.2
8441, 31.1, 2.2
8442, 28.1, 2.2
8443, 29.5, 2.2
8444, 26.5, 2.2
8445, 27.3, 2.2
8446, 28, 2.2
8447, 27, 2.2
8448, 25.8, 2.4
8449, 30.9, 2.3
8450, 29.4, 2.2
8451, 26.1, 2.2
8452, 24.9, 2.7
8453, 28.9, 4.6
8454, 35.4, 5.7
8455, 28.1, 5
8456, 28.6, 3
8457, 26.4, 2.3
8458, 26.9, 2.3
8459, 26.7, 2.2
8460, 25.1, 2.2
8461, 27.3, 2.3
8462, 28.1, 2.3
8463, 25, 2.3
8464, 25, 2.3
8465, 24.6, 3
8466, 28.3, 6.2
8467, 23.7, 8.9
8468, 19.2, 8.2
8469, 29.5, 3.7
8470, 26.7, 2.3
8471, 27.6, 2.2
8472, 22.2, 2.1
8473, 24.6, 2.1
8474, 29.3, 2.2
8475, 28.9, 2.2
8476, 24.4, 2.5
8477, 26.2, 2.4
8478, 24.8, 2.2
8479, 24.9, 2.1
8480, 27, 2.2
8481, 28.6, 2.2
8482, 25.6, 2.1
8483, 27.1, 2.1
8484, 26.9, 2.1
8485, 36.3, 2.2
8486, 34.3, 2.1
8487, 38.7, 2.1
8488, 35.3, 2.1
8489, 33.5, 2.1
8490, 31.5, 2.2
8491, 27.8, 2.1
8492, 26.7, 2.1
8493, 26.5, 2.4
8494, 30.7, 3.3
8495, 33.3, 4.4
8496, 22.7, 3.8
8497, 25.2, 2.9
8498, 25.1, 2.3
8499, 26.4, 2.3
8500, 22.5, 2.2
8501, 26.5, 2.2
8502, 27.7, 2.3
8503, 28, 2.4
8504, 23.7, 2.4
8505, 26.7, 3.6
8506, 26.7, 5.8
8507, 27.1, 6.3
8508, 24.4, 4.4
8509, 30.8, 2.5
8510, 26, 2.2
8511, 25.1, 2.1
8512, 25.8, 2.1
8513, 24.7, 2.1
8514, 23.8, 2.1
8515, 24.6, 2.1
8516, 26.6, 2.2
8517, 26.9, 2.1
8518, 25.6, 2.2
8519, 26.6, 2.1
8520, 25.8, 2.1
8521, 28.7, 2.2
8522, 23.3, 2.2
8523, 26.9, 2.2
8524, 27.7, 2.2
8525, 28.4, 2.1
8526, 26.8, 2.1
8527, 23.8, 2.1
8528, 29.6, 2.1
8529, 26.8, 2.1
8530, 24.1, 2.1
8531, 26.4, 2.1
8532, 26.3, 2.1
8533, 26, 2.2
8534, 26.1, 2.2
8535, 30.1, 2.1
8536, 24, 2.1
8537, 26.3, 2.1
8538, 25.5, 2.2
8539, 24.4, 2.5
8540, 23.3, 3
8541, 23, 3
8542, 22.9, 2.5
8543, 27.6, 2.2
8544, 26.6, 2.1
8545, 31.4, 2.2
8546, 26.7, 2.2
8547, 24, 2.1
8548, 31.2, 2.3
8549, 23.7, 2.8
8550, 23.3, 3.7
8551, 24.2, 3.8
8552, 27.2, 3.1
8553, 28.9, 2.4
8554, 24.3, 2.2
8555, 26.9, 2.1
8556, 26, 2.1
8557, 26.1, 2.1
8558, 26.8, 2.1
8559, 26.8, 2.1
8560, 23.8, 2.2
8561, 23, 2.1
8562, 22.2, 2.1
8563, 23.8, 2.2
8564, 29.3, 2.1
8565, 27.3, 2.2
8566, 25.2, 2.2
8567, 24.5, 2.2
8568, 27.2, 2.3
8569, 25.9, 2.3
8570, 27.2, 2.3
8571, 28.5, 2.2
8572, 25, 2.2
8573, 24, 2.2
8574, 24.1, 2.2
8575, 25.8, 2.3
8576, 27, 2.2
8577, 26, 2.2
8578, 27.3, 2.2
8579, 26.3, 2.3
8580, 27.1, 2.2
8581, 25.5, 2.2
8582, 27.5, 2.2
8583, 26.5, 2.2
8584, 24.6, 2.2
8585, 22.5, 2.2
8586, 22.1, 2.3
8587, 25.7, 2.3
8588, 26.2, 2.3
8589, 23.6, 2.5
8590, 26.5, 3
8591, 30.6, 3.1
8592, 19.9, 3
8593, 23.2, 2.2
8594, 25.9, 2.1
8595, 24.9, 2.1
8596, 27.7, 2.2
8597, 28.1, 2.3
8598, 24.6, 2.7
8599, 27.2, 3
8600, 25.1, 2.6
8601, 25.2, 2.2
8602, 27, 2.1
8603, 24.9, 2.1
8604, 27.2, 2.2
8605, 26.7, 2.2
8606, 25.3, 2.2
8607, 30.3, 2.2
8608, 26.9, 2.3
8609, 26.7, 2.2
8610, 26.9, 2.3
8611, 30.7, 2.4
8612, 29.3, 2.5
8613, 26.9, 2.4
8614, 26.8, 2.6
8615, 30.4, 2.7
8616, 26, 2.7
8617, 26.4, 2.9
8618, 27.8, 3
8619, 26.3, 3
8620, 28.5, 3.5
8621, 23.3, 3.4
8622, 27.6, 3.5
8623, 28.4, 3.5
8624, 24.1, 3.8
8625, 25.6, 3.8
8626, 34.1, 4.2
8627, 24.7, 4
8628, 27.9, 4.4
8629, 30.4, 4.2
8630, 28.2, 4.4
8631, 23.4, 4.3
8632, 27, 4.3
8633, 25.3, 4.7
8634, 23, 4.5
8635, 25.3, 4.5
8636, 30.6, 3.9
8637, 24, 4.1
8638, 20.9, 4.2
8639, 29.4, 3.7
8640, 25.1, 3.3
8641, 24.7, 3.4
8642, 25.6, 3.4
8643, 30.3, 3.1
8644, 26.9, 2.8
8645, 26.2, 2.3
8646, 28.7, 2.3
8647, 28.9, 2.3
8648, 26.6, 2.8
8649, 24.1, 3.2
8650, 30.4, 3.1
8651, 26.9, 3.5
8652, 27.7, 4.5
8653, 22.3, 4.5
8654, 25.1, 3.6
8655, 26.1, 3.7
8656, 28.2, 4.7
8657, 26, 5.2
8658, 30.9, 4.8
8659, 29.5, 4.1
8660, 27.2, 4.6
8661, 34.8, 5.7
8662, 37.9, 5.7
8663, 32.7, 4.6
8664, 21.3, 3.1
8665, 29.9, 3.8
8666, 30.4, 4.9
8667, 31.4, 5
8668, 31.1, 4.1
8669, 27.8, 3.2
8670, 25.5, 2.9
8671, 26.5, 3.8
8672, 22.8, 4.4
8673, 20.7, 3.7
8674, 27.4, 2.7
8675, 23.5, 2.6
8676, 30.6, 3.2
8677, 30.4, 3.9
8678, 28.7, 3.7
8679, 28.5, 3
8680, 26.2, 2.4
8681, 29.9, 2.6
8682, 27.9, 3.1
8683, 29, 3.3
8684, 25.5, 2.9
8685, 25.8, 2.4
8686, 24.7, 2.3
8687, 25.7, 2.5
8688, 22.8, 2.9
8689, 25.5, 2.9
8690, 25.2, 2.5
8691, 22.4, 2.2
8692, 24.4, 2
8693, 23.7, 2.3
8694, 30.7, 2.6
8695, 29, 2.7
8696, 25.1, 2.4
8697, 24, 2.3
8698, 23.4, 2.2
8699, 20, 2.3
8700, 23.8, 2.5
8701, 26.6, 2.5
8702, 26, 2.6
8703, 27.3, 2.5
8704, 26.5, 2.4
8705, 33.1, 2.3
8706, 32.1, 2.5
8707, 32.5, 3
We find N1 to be -2.3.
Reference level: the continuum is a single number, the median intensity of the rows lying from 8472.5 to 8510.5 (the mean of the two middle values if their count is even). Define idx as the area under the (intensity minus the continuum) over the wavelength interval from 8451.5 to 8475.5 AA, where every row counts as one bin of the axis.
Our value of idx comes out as -2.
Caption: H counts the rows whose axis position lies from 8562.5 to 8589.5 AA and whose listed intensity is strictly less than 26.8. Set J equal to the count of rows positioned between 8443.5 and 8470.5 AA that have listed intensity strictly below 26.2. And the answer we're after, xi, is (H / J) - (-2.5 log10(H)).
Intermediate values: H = 18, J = 9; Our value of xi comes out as 5.1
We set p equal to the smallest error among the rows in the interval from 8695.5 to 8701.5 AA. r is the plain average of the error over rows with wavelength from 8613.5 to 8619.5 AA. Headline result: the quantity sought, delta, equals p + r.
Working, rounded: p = 2.20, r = 2.8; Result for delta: 5.0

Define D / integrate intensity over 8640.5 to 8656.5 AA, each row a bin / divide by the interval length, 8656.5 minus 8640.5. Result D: 26.8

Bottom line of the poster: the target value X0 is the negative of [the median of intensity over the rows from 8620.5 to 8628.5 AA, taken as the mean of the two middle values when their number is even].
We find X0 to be -26.6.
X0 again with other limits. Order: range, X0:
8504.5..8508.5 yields -26.7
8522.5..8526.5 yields -27.3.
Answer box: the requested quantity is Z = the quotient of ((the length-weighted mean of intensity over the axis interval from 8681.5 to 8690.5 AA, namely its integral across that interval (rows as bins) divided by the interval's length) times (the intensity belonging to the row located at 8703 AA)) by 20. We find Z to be 35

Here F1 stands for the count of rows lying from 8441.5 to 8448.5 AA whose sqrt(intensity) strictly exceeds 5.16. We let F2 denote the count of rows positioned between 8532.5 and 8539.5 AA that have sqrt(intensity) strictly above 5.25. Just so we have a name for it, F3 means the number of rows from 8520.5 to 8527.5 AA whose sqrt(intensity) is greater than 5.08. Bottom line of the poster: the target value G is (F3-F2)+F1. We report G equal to 9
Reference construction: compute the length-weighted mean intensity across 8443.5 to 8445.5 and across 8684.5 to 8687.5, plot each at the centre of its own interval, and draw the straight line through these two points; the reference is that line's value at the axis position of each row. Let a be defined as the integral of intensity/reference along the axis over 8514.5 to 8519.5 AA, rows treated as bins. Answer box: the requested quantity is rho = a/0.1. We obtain 49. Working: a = 4.9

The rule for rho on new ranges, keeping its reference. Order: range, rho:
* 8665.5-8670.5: 57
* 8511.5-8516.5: 47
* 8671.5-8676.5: 49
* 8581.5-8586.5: 47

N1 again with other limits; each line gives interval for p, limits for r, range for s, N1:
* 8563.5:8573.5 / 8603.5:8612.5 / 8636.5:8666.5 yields -0.6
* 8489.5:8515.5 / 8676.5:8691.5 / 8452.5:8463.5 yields -3.0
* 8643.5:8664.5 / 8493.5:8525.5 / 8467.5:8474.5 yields -2.0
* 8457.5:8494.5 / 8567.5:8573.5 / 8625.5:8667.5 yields -1.4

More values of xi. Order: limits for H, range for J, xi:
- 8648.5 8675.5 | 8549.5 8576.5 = 3.3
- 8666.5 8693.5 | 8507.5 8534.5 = 4.2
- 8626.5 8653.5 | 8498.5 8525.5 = 4.0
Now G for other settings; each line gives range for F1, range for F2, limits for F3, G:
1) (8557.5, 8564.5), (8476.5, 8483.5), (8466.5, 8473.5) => 5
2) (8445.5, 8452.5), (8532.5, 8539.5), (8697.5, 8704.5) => 7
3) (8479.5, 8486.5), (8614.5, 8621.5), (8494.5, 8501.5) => 6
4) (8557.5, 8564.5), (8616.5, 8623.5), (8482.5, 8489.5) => 6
